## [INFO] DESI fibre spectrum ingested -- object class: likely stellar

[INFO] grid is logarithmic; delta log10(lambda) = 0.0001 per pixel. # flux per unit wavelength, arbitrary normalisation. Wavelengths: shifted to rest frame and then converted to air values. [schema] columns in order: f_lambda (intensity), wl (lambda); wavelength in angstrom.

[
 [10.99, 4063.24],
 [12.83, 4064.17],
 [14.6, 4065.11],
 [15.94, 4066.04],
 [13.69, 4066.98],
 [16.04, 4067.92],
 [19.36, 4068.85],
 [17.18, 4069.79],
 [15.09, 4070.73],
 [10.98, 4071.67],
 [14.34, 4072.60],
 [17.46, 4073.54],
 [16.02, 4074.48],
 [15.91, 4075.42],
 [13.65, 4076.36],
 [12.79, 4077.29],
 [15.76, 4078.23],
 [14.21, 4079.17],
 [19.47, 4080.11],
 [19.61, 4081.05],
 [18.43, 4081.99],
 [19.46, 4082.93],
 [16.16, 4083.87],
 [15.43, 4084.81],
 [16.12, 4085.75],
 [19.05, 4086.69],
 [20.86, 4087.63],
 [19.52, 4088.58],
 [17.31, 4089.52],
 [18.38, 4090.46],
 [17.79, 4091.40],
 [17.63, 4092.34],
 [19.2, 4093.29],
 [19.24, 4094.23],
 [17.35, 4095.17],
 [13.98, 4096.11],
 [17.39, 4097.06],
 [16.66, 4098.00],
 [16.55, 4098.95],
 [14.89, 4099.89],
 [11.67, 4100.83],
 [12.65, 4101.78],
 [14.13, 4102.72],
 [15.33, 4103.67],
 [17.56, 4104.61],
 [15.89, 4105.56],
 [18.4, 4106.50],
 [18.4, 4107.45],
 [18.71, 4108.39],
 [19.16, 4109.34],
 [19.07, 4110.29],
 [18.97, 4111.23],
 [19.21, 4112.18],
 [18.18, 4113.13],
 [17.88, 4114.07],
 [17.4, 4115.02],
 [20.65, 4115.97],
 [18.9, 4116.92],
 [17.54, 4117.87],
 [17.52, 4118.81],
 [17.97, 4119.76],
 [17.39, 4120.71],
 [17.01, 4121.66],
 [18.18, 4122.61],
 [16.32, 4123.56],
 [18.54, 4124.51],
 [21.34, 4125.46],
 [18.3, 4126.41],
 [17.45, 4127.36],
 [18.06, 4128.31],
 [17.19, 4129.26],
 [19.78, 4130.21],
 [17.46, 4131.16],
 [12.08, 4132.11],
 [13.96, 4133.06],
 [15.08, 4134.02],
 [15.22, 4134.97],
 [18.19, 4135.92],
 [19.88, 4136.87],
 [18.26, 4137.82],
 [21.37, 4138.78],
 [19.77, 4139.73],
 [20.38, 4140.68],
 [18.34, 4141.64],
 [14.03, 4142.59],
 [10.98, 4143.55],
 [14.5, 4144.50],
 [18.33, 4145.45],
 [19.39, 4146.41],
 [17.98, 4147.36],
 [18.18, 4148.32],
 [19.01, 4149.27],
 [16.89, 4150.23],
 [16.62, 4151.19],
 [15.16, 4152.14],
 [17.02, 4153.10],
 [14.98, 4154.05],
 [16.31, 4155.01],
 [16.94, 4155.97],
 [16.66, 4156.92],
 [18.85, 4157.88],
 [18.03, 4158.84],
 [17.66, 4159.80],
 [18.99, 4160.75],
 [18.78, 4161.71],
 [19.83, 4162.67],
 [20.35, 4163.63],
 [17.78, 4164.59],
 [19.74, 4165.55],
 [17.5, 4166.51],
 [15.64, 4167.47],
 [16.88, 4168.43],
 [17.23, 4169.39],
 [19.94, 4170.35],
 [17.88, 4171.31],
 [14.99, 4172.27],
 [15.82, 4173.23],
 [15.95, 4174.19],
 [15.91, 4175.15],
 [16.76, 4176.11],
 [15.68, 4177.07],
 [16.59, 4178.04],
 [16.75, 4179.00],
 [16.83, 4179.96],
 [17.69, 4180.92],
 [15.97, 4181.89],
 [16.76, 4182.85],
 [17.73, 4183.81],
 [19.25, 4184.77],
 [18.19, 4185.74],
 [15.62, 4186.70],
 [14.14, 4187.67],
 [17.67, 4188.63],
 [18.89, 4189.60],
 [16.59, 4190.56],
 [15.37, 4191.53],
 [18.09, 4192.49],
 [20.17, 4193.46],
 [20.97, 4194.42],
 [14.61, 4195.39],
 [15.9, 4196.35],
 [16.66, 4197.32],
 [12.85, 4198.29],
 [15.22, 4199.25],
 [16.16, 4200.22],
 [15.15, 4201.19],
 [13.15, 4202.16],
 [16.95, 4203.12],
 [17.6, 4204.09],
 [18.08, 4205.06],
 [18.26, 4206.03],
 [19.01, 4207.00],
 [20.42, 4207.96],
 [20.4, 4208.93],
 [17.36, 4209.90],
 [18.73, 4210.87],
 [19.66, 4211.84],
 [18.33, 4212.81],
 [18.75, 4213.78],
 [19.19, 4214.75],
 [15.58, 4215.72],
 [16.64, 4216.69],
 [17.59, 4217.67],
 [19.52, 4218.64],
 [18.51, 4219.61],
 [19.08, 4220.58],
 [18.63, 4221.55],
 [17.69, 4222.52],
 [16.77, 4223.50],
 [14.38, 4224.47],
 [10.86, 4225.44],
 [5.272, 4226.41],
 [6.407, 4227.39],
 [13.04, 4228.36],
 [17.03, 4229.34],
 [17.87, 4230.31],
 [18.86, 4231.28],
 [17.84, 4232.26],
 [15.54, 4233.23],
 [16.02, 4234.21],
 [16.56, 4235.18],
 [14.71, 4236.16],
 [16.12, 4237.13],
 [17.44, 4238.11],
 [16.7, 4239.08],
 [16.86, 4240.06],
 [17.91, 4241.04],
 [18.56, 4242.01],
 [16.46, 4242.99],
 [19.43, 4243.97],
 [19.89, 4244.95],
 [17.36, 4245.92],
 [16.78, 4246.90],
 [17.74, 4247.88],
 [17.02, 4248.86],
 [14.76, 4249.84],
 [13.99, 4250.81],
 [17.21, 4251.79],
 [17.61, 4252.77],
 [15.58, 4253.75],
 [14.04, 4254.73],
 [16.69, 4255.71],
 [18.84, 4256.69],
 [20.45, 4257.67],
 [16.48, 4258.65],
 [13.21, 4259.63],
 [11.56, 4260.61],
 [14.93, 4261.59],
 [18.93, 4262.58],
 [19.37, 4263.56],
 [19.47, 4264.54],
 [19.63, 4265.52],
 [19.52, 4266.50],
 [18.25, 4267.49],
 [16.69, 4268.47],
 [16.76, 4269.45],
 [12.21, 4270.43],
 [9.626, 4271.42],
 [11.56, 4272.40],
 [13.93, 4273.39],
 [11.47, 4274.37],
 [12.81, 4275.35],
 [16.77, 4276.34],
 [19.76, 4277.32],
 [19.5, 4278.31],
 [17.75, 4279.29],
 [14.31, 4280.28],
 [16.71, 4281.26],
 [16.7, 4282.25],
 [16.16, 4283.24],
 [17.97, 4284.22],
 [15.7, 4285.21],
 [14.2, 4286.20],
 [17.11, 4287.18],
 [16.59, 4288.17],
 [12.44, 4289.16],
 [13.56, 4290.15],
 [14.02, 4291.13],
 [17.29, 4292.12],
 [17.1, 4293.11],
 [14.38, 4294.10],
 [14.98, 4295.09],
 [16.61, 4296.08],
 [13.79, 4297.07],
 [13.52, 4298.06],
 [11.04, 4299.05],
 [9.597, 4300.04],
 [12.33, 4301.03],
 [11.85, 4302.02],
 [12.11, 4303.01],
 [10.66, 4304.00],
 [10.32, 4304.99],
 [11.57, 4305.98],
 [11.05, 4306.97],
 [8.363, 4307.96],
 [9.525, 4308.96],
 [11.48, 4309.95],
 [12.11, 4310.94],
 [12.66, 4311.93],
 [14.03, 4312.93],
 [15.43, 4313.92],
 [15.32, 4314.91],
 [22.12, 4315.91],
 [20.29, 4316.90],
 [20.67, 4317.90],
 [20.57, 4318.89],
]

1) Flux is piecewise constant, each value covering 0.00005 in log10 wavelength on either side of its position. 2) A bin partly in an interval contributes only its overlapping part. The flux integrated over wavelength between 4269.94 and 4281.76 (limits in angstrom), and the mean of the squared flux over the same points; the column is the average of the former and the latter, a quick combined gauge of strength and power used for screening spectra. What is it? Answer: 200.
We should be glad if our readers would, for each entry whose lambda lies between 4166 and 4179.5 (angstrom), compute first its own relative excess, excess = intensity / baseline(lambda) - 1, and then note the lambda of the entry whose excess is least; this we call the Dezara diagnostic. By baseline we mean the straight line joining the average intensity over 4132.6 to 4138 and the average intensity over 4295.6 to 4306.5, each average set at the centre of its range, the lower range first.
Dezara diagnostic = 4172.27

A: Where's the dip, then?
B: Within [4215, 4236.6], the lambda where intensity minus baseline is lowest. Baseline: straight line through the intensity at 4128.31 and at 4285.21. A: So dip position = 4226.41 angstrom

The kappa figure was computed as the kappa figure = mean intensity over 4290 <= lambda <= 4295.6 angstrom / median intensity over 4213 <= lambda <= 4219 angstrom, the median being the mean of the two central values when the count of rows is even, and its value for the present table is 0.84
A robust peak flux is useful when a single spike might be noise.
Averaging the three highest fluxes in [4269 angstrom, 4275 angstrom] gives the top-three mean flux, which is 14.3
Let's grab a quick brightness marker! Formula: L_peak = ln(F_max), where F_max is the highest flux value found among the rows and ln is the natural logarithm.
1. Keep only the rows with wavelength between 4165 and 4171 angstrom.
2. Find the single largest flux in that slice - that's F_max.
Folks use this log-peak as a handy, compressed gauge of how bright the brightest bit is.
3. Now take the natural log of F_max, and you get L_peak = 2.99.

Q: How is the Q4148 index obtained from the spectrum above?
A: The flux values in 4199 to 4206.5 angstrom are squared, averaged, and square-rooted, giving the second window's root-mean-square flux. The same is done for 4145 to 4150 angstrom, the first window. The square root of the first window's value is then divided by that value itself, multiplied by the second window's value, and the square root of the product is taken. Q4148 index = 1.95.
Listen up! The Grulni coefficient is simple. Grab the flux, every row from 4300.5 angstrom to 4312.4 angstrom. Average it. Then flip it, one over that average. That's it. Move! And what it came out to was 0.0895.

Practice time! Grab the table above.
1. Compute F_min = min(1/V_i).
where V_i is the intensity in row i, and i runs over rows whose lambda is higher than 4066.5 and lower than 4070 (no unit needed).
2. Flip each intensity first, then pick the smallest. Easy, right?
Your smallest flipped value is 0.052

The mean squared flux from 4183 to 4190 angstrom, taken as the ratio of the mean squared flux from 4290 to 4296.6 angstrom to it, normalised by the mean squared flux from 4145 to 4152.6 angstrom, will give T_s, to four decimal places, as 0.0025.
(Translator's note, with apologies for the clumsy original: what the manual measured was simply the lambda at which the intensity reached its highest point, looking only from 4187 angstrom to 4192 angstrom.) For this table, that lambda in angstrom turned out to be 4189.60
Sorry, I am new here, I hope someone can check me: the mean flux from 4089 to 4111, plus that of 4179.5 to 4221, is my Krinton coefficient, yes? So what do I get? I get 34.3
